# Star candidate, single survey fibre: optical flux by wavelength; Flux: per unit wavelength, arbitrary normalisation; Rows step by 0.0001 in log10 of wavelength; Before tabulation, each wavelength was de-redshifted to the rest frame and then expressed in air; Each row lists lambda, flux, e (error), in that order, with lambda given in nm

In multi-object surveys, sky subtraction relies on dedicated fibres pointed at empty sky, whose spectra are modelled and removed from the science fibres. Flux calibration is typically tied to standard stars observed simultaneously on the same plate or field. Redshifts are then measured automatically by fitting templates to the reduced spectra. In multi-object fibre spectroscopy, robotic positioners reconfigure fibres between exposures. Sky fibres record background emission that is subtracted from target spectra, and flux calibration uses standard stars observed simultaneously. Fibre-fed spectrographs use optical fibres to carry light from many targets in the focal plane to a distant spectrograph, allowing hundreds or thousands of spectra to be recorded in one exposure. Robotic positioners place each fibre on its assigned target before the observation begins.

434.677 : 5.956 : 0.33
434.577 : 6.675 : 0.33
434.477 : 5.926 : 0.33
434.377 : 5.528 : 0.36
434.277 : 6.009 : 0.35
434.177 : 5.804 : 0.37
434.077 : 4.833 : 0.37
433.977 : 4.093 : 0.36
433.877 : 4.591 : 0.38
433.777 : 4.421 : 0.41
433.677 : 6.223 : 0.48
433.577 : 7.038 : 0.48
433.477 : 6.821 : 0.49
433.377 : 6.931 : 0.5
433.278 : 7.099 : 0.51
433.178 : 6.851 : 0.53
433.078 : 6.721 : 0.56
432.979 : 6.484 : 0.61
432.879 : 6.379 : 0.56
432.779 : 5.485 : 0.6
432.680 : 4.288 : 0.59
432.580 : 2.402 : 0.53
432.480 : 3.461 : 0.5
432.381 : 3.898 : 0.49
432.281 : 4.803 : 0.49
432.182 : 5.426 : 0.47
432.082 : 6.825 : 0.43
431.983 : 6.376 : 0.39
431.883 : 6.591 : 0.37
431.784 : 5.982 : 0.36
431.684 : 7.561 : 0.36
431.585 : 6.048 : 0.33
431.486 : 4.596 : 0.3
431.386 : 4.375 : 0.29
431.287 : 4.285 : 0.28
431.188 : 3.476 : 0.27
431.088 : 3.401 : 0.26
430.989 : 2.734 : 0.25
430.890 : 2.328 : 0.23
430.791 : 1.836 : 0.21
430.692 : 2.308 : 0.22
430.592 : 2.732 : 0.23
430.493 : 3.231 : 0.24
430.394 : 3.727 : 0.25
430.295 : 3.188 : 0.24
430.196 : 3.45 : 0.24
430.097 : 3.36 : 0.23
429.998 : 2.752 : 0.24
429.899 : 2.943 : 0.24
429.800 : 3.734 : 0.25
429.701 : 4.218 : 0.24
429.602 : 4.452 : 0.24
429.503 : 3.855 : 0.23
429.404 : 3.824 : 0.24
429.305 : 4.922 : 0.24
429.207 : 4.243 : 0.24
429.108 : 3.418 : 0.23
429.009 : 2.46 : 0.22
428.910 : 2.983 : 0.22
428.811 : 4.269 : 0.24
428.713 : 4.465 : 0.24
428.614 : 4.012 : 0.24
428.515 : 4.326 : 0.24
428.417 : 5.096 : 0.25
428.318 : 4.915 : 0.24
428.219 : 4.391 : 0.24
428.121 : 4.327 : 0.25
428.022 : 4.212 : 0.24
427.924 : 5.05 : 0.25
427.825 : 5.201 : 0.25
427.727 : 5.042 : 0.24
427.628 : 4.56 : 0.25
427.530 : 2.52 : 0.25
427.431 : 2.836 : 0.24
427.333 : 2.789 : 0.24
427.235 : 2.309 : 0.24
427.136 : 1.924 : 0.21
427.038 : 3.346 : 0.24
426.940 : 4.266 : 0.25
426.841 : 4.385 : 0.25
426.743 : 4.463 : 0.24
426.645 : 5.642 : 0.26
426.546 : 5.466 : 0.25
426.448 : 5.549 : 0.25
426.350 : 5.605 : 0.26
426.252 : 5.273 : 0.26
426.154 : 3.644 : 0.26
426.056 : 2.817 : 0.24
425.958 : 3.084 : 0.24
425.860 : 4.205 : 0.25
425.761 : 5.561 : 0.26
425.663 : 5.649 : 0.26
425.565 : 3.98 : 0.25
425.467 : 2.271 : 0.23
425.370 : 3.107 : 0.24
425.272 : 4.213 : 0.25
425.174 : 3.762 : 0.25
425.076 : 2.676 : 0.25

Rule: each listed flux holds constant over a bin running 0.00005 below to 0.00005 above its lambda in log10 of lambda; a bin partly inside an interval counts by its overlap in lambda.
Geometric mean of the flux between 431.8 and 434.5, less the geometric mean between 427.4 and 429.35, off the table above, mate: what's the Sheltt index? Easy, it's 1.4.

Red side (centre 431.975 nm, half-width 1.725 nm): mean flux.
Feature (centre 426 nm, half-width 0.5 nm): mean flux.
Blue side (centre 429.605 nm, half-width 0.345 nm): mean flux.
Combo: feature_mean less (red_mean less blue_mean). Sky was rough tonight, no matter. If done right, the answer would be 3.6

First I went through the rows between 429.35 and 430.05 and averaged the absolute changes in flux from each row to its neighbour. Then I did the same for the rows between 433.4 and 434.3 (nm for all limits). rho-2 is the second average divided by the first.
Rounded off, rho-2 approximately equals 1.7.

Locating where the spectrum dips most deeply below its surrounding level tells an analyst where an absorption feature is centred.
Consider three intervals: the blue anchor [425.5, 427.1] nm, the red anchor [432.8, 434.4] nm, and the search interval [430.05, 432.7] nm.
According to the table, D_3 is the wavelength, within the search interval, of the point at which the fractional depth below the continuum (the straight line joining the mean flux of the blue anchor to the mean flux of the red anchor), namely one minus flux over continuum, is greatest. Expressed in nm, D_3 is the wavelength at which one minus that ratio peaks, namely 430.791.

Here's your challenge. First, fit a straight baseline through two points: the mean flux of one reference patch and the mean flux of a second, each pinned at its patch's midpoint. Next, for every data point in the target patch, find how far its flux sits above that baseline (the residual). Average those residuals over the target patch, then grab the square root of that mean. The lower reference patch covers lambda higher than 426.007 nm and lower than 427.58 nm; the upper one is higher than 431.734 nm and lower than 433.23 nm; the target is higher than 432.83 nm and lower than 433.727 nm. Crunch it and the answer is 1.0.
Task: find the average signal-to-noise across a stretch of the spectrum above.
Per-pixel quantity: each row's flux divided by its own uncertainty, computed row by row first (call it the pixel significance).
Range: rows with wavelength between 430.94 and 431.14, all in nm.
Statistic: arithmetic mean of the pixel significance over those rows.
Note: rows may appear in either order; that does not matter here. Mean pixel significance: 12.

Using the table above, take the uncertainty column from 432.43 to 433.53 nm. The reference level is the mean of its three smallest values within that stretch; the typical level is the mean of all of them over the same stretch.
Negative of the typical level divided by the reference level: -1.09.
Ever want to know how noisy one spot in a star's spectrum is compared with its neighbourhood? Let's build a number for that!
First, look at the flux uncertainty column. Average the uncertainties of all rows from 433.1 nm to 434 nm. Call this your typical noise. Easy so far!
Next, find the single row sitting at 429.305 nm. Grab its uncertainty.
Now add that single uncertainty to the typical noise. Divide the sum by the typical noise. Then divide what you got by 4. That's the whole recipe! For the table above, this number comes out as 0.38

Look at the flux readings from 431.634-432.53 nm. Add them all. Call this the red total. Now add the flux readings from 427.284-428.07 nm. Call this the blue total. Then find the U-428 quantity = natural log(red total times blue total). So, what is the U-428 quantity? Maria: 7.40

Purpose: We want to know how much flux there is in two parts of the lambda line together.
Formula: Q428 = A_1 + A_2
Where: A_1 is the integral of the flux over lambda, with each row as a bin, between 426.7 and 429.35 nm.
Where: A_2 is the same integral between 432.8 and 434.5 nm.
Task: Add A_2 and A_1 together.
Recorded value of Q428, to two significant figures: 21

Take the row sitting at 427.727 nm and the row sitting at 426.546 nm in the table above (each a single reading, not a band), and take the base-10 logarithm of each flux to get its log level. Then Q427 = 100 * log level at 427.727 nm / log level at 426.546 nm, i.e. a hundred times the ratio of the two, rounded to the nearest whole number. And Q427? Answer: 95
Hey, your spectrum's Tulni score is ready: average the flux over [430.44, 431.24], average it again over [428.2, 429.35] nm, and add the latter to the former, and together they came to 6.9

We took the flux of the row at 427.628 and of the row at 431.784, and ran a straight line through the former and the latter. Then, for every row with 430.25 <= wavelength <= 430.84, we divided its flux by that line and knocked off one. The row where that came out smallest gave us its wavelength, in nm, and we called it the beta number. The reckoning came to 430.791 nm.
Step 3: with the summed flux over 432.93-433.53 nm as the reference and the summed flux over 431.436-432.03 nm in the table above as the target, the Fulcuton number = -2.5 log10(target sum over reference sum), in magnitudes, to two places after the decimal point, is 0.10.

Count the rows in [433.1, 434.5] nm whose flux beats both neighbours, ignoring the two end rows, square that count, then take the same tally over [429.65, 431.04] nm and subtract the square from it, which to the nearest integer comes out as -14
